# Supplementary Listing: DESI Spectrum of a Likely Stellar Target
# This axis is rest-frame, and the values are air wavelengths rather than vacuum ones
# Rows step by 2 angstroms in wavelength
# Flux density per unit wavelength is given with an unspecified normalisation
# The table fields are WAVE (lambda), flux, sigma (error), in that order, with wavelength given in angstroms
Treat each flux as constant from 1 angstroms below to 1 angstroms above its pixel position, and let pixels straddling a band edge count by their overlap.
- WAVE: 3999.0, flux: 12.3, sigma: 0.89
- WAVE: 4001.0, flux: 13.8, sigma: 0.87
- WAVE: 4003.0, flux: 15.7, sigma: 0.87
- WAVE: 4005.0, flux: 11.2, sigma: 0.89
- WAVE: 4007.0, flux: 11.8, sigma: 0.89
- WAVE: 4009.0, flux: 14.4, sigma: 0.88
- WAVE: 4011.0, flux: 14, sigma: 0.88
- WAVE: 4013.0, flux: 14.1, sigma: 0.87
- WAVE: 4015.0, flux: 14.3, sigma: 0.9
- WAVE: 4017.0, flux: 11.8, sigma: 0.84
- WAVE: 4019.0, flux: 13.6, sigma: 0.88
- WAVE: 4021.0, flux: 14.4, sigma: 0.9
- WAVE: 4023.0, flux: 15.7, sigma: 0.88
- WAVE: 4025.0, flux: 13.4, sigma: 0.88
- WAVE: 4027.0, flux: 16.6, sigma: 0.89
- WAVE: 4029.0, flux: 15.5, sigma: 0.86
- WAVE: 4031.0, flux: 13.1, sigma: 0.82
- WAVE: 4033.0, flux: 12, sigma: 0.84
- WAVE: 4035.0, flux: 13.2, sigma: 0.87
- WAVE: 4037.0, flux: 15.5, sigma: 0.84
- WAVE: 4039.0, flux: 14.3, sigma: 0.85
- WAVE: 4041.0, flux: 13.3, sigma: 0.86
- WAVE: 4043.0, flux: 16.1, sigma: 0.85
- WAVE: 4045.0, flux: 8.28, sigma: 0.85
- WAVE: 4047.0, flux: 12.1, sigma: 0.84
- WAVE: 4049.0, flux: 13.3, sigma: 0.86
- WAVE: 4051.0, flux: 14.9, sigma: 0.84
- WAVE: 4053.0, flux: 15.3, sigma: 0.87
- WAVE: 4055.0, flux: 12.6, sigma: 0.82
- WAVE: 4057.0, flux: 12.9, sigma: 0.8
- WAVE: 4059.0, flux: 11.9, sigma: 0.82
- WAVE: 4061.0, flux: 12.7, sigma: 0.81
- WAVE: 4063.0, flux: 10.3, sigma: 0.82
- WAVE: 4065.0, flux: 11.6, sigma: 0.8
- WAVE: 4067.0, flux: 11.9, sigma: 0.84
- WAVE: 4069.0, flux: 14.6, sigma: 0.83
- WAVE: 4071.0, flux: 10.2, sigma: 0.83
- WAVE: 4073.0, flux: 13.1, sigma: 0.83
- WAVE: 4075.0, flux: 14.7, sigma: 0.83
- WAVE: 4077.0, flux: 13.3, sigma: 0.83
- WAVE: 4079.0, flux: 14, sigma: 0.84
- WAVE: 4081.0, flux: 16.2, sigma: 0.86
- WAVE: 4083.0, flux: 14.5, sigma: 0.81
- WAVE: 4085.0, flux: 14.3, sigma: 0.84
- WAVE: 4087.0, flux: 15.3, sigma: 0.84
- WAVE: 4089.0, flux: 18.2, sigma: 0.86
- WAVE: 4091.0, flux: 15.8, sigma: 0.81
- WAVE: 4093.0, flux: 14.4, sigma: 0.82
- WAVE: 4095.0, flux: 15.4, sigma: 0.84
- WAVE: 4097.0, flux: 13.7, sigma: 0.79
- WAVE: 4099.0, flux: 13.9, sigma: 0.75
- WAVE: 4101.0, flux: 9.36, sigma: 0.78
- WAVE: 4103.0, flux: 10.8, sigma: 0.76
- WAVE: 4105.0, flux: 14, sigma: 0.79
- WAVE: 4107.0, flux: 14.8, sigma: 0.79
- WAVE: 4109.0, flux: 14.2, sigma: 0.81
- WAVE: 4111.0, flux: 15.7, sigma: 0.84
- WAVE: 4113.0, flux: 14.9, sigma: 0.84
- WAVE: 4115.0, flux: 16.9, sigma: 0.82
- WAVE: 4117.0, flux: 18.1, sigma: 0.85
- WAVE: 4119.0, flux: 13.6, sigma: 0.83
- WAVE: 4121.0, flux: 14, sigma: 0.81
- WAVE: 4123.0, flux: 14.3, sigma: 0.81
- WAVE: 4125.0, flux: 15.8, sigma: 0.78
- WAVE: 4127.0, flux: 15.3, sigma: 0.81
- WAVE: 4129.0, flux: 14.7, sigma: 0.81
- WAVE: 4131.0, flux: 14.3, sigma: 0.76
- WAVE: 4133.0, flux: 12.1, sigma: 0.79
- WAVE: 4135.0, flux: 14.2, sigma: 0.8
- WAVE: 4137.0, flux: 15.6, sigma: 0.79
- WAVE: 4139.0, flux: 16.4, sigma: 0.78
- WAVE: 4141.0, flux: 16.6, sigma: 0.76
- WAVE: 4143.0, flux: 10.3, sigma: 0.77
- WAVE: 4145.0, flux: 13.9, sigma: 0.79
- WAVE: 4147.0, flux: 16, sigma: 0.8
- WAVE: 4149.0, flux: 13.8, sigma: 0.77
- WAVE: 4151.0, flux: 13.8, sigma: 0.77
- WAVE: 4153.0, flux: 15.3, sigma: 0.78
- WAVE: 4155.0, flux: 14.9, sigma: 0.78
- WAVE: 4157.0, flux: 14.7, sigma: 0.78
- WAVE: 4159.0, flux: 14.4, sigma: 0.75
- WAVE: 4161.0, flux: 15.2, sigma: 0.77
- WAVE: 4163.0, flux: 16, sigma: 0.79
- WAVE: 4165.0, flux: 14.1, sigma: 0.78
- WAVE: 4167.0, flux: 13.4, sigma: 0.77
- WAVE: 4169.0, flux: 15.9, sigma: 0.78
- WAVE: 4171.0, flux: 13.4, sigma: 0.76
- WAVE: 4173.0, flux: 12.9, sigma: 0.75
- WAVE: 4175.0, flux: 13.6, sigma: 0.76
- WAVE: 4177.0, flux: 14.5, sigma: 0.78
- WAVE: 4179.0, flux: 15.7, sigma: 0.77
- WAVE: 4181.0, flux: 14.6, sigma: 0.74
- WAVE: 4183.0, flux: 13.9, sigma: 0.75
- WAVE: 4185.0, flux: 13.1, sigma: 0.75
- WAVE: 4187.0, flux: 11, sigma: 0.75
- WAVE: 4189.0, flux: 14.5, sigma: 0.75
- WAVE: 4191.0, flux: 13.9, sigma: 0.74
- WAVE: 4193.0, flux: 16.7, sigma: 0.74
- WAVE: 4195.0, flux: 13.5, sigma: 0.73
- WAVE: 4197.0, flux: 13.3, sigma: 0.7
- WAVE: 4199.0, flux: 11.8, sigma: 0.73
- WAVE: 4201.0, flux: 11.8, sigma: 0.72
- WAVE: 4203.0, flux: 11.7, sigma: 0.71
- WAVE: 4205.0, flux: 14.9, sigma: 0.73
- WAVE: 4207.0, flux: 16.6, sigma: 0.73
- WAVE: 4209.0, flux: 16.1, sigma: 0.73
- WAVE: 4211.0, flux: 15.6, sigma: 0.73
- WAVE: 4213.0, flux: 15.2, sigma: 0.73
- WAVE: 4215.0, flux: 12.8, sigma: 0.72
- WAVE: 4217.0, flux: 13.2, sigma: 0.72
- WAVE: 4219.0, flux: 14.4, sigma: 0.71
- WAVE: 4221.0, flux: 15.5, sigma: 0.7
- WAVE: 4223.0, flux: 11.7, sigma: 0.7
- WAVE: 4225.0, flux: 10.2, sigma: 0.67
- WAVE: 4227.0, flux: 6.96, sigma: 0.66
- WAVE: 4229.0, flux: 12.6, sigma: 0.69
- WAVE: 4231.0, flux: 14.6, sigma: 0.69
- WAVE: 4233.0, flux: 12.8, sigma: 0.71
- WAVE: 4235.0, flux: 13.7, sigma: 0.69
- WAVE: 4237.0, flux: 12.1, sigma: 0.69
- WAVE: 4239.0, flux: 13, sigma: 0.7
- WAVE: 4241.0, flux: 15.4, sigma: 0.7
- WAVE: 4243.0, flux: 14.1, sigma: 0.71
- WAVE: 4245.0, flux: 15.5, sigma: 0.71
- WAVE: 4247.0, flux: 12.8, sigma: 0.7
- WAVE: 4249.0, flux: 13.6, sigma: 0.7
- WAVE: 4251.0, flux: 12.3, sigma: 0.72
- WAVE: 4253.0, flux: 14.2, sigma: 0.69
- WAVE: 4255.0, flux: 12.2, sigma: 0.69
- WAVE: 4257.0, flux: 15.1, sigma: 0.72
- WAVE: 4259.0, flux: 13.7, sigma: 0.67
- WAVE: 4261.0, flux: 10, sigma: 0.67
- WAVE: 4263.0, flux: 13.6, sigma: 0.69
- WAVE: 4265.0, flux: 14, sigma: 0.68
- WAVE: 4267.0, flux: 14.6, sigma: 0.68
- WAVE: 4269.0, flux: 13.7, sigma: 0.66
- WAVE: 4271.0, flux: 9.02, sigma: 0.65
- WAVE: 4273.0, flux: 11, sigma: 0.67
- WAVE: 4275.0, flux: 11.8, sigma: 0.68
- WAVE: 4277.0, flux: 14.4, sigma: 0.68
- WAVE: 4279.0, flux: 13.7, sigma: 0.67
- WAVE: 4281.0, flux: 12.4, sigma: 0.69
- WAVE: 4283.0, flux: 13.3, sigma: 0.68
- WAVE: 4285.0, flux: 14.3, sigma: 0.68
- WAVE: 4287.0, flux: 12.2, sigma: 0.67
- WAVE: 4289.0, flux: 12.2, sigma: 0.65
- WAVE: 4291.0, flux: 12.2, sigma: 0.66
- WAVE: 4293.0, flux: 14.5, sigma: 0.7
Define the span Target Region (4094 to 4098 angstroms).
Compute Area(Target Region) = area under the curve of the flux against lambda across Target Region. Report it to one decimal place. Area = 58.2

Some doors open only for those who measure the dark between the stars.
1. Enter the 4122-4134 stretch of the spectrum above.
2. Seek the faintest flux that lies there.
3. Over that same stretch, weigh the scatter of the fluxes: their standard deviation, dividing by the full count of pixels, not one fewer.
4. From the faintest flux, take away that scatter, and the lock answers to 10.9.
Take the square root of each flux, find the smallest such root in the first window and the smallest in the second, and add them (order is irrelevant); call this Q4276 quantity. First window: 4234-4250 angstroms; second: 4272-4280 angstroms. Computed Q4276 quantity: 6.80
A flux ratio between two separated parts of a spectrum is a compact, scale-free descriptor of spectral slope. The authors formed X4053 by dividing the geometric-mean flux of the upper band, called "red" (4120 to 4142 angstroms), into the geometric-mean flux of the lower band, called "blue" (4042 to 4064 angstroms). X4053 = 0.8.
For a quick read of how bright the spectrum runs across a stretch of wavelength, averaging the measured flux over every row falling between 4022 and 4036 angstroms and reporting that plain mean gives 14.2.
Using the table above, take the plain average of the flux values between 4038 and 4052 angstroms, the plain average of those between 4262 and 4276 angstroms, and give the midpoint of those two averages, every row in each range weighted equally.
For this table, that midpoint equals 12.9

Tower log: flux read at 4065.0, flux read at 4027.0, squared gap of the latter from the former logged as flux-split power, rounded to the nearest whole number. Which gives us 25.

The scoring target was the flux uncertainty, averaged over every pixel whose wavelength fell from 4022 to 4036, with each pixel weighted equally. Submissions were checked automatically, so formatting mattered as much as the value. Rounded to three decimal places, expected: 0.863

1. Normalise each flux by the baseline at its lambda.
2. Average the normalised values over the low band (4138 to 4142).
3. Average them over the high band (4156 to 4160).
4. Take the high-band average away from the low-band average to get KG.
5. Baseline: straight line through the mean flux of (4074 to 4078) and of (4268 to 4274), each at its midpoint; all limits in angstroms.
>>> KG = 0.13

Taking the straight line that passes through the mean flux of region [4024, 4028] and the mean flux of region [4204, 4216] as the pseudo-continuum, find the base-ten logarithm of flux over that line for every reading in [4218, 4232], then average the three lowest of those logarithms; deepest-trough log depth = -0.21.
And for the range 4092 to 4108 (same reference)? -0.13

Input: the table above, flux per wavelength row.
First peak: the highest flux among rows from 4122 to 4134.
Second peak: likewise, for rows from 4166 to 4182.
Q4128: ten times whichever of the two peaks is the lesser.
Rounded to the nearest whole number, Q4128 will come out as 158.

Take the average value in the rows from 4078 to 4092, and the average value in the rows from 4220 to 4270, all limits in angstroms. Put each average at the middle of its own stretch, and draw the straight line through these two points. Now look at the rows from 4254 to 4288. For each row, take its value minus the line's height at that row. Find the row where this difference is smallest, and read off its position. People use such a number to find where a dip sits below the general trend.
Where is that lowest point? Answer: 4271.0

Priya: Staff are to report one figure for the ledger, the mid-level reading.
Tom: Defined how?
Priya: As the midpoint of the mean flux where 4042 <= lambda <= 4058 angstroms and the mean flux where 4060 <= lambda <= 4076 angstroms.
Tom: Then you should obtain 12.8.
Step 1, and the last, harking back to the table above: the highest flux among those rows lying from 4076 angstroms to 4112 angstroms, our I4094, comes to 18.2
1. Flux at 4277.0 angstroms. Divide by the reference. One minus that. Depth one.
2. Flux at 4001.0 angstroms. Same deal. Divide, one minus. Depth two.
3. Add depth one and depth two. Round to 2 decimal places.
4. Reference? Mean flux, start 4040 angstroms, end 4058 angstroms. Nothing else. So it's -0.14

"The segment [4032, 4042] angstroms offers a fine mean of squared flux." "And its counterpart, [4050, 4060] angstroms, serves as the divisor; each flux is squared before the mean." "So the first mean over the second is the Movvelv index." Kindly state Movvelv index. 1.0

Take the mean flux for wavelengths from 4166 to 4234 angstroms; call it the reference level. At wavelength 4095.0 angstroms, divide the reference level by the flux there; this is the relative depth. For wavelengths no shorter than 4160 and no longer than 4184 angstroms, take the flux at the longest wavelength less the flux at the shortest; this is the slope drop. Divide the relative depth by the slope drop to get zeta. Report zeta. -0.7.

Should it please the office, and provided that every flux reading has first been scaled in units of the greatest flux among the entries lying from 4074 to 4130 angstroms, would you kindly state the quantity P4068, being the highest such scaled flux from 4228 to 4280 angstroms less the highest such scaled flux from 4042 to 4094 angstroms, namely -0.148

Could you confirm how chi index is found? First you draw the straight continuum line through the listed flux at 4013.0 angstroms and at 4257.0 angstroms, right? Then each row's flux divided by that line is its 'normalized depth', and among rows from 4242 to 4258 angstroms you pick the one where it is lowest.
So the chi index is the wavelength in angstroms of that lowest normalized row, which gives 4255.0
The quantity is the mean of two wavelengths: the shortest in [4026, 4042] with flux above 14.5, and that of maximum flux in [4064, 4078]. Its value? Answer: 4051 angstroms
